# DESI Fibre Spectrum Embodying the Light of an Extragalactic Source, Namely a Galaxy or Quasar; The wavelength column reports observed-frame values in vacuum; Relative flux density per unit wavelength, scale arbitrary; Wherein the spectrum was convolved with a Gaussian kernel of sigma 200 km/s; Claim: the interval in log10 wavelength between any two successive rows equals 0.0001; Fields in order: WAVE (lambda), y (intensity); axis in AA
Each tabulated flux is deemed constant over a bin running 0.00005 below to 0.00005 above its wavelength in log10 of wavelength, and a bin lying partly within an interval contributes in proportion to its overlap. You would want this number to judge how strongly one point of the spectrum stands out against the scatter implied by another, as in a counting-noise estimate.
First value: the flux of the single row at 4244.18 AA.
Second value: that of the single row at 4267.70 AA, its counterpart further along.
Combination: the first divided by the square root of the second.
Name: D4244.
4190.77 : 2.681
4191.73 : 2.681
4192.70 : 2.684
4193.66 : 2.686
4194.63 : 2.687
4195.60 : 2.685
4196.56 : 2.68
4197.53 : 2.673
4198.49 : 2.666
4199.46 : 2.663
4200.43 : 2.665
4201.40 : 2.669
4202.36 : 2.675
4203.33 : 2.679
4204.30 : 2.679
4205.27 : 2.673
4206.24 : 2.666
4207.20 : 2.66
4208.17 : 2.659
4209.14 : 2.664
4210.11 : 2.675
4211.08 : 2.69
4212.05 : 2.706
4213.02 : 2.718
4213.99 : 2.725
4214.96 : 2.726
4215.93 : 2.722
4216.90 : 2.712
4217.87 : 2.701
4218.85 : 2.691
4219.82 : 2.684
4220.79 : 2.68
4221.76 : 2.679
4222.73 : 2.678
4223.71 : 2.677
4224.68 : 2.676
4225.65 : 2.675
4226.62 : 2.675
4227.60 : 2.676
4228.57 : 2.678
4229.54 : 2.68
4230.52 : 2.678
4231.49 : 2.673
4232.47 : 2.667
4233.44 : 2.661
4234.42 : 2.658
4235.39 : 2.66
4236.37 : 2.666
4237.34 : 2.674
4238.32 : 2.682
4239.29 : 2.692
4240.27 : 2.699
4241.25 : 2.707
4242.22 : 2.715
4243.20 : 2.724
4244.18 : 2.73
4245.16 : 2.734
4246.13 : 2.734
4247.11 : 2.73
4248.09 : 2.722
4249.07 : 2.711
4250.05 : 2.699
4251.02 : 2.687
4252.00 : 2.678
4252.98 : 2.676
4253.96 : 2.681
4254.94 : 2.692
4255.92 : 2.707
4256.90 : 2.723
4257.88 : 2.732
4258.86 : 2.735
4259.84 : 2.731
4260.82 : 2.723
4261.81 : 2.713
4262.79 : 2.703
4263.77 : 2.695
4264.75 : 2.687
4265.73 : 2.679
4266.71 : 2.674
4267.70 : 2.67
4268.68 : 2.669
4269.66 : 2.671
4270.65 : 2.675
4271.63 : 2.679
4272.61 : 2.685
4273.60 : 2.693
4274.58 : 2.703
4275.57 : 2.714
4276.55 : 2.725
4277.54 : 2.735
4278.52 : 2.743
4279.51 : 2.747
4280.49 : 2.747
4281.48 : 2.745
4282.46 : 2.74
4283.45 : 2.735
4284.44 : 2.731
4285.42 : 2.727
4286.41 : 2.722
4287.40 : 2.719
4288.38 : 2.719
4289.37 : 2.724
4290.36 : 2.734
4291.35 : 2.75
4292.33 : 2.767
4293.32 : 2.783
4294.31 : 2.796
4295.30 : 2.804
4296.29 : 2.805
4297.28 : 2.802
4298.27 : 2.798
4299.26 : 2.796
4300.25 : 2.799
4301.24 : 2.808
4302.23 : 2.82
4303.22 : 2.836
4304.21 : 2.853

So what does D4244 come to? 1.67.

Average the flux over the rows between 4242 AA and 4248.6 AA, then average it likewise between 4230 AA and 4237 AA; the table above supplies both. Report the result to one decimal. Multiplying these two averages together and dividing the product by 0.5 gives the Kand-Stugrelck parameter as 14.5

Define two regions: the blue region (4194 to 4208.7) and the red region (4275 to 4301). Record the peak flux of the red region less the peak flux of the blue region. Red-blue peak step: 0.12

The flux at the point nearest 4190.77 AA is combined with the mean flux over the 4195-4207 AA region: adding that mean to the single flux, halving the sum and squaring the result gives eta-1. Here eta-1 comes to 7.17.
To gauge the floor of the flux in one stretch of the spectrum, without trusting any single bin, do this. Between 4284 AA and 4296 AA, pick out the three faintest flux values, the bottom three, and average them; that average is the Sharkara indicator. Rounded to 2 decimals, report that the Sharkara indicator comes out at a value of 2.72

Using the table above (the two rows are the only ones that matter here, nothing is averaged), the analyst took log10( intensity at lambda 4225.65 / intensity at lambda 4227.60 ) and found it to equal 0.000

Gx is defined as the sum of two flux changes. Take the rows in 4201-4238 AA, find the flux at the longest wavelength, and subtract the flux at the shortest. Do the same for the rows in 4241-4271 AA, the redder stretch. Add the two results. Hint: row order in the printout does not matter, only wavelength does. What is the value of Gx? -0.03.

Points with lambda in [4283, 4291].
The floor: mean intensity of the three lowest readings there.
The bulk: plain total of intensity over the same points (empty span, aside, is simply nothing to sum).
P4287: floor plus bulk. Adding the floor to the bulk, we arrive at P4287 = 24.5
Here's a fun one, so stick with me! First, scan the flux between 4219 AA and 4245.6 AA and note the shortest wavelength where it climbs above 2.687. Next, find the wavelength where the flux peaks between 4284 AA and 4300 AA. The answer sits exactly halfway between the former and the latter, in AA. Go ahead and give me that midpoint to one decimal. 4267.8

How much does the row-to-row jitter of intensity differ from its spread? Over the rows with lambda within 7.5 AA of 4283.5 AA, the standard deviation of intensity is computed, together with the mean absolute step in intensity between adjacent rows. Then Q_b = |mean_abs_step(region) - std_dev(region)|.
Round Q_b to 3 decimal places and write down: 0.005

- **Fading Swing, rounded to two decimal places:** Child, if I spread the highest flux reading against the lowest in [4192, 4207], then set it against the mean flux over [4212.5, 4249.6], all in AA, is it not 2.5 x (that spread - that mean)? -6.67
